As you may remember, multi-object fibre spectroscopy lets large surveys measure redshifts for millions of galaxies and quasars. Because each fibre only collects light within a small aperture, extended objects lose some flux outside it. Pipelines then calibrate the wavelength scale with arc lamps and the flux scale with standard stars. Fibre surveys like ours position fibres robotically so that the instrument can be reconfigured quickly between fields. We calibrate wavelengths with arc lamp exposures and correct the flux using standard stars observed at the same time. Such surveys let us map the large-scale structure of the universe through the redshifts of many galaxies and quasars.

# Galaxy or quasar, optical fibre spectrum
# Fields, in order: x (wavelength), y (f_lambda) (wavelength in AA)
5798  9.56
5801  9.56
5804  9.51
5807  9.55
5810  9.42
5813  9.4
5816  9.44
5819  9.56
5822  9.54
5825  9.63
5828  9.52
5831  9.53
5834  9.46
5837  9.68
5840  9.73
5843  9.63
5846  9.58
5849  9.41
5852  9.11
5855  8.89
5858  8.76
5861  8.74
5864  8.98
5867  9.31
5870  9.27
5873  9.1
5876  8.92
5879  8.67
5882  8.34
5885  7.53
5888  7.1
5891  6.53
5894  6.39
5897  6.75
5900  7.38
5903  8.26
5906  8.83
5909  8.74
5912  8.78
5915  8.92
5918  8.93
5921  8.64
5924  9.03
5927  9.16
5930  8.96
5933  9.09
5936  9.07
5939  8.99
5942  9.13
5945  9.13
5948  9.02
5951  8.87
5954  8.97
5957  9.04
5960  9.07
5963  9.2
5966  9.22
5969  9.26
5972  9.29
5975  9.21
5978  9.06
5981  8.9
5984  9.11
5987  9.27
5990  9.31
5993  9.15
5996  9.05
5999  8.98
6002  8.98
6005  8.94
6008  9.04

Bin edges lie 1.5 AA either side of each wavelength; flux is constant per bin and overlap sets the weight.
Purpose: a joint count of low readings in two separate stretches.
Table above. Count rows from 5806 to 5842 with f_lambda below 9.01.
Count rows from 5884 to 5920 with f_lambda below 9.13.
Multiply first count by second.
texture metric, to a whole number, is 0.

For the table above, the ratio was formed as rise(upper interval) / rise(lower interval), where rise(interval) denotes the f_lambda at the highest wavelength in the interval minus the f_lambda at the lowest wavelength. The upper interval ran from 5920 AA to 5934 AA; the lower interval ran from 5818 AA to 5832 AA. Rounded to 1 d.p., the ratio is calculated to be -15.0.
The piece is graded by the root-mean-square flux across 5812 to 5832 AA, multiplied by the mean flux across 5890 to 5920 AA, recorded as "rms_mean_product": 76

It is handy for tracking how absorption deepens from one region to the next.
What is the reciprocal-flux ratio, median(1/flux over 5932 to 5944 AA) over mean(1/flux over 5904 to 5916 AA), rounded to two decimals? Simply 0.97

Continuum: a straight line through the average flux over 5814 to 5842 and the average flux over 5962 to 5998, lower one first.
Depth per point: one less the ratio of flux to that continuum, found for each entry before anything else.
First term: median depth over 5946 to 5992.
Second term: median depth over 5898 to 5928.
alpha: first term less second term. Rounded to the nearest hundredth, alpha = -0.05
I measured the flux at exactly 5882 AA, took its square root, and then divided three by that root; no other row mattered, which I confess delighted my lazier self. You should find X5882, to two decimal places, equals 1.04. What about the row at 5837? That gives 0.96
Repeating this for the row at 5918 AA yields 1.00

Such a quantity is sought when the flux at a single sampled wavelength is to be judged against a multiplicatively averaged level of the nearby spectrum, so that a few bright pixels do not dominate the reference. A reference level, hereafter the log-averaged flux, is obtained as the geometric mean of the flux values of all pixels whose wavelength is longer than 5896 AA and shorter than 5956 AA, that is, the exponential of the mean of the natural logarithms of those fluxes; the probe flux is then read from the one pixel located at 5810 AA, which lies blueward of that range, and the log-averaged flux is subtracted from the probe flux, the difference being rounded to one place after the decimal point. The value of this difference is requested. 0.7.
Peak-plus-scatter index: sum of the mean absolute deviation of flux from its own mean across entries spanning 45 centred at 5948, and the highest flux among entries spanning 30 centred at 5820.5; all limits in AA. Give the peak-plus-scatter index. 9.72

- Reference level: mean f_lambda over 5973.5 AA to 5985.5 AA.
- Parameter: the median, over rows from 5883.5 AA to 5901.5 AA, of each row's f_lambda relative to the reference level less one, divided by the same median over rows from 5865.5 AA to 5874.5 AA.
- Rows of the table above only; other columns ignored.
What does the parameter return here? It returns -11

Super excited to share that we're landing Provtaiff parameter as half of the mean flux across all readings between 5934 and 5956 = 4.51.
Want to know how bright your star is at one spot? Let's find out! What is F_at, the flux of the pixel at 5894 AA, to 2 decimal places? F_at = 6.39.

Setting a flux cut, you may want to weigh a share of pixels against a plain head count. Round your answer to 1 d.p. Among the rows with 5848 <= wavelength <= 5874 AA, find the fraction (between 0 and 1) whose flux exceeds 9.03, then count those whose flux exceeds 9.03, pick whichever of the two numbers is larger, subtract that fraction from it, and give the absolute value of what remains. 4.4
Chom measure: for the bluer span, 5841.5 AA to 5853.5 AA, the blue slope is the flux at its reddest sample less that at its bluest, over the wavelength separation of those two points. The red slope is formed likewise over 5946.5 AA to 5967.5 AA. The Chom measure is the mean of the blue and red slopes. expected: -0.02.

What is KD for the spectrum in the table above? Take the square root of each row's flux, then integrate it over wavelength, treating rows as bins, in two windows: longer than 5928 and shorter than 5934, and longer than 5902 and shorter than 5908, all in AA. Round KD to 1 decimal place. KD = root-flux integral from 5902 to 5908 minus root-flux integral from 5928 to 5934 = -0.5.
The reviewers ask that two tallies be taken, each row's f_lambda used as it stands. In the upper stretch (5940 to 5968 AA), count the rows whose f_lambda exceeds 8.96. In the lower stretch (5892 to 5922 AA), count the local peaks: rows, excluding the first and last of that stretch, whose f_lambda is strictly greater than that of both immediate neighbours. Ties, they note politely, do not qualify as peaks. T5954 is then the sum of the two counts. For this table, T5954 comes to 10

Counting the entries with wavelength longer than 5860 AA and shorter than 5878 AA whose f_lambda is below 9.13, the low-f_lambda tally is 4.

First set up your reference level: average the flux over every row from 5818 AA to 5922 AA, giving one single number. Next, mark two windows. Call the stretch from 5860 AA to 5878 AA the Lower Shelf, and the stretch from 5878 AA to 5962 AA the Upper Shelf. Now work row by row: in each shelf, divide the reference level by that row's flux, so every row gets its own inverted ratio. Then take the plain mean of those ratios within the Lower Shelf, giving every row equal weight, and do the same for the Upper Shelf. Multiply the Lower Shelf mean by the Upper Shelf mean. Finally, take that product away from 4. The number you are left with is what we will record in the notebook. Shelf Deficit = 2.99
